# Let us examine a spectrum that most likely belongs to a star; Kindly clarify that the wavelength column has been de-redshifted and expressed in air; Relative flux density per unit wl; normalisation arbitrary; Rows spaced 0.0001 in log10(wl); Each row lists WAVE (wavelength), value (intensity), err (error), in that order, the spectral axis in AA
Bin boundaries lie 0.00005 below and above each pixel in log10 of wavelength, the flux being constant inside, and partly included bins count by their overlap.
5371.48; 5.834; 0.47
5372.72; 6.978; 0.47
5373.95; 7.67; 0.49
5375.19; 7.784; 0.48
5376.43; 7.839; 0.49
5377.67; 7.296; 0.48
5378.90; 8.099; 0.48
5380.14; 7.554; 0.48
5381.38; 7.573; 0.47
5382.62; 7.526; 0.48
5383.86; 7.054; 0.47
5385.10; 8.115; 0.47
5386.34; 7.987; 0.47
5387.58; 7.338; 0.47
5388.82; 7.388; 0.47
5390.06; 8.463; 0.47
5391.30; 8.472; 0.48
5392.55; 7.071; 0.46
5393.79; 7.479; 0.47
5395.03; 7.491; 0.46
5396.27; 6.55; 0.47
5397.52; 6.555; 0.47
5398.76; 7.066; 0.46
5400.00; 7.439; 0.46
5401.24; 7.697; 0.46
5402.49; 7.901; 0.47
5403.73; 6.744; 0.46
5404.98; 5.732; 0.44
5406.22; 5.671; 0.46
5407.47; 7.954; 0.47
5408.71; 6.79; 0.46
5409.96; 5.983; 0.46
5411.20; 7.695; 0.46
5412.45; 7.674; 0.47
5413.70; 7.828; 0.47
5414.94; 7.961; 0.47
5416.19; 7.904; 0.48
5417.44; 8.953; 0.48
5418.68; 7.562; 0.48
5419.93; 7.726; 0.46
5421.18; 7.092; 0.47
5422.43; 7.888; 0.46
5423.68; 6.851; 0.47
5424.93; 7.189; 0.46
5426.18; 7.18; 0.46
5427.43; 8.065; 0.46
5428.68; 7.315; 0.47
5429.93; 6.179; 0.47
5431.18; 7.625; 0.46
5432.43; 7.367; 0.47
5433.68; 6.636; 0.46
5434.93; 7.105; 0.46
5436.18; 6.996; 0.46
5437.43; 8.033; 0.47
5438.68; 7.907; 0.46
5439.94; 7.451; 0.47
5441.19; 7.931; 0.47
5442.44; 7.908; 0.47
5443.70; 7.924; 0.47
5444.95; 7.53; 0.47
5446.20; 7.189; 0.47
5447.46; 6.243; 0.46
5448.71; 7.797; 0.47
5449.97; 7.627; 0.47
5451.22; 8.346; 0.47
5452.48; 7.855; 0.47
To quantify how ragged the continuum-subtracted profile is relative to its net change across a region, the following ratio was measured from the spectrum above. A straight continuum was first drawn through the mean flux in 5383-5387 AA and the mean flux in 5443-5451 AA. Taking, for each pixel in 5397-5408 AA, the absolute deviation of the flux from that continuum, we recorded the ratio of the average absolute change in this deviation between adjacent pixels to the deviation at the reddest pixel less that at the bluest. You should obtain -0.8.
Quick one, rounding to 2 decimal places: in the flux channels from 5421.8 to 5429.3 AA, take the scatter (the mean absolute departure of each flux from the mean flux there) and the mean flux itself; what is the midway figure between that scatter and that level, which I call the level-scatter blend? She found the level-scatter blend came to 3.89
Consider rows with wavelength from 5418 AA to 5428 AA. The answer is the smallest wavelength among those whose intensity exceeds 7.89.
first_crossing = 5427.43 AA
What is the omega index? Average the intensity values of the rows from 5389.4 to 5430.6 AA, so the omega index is 7.34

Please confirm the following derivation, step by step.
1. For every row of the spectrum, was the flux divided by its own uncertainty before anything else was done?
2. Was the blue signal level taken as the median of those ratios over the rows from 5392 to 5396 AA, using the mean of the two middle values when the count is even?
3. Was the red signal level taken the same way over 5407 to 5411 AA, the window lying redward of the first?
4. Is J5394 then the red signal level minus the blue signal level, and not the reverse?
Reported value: -1.2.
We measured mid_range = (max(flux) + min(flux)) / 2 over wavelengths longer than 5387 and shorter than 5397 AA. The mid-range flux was 7.51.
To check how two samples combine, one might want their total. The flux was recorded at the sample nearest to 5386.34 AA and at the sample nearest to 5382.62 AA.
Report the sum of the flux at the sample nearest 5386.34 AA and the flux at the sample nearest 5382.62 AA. 15.5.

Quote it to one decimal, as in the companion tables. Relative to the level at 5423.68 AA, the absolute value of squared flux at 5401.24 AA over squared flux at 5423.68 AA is 1.3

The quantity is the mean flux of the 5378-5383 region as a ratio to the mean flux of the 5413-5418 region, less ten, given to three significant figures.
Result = -9.06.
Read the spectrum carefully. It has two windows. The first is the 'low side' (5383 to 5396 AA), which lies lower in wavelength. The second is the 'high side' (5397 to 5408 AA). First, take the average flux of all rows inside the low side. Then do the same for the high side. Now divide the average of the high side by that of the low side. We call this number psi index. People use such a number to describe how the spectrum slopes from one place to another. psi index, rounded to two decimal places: 0.91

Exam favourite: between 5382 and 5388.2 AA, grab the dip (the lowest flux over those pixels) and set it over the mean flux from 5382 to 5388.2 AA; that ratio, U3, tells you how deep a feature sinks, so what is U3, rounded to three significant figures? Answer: 0.928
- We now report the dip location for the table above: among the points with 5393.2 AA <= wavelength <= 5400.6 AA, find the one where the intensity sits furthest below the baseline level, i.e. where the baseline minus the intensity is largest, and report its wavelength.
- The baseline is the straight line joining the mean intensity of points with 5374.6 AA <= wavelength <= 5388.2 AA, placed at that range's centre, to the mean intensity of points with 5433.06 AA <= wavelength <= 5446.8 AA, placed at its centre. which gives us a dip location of 5396.27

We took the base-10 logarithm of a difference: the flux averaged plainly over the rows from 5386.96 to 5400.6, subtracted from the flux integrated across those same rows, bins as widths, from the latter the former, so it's 1.97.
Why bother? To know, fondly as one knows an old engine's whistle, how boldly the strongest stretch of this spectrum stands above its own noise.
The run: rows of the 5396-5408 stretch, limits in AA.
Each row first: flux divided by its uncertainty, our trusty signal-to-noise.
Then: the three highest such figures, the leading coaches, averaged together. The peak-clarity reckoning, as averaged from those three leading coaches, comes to 16.8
